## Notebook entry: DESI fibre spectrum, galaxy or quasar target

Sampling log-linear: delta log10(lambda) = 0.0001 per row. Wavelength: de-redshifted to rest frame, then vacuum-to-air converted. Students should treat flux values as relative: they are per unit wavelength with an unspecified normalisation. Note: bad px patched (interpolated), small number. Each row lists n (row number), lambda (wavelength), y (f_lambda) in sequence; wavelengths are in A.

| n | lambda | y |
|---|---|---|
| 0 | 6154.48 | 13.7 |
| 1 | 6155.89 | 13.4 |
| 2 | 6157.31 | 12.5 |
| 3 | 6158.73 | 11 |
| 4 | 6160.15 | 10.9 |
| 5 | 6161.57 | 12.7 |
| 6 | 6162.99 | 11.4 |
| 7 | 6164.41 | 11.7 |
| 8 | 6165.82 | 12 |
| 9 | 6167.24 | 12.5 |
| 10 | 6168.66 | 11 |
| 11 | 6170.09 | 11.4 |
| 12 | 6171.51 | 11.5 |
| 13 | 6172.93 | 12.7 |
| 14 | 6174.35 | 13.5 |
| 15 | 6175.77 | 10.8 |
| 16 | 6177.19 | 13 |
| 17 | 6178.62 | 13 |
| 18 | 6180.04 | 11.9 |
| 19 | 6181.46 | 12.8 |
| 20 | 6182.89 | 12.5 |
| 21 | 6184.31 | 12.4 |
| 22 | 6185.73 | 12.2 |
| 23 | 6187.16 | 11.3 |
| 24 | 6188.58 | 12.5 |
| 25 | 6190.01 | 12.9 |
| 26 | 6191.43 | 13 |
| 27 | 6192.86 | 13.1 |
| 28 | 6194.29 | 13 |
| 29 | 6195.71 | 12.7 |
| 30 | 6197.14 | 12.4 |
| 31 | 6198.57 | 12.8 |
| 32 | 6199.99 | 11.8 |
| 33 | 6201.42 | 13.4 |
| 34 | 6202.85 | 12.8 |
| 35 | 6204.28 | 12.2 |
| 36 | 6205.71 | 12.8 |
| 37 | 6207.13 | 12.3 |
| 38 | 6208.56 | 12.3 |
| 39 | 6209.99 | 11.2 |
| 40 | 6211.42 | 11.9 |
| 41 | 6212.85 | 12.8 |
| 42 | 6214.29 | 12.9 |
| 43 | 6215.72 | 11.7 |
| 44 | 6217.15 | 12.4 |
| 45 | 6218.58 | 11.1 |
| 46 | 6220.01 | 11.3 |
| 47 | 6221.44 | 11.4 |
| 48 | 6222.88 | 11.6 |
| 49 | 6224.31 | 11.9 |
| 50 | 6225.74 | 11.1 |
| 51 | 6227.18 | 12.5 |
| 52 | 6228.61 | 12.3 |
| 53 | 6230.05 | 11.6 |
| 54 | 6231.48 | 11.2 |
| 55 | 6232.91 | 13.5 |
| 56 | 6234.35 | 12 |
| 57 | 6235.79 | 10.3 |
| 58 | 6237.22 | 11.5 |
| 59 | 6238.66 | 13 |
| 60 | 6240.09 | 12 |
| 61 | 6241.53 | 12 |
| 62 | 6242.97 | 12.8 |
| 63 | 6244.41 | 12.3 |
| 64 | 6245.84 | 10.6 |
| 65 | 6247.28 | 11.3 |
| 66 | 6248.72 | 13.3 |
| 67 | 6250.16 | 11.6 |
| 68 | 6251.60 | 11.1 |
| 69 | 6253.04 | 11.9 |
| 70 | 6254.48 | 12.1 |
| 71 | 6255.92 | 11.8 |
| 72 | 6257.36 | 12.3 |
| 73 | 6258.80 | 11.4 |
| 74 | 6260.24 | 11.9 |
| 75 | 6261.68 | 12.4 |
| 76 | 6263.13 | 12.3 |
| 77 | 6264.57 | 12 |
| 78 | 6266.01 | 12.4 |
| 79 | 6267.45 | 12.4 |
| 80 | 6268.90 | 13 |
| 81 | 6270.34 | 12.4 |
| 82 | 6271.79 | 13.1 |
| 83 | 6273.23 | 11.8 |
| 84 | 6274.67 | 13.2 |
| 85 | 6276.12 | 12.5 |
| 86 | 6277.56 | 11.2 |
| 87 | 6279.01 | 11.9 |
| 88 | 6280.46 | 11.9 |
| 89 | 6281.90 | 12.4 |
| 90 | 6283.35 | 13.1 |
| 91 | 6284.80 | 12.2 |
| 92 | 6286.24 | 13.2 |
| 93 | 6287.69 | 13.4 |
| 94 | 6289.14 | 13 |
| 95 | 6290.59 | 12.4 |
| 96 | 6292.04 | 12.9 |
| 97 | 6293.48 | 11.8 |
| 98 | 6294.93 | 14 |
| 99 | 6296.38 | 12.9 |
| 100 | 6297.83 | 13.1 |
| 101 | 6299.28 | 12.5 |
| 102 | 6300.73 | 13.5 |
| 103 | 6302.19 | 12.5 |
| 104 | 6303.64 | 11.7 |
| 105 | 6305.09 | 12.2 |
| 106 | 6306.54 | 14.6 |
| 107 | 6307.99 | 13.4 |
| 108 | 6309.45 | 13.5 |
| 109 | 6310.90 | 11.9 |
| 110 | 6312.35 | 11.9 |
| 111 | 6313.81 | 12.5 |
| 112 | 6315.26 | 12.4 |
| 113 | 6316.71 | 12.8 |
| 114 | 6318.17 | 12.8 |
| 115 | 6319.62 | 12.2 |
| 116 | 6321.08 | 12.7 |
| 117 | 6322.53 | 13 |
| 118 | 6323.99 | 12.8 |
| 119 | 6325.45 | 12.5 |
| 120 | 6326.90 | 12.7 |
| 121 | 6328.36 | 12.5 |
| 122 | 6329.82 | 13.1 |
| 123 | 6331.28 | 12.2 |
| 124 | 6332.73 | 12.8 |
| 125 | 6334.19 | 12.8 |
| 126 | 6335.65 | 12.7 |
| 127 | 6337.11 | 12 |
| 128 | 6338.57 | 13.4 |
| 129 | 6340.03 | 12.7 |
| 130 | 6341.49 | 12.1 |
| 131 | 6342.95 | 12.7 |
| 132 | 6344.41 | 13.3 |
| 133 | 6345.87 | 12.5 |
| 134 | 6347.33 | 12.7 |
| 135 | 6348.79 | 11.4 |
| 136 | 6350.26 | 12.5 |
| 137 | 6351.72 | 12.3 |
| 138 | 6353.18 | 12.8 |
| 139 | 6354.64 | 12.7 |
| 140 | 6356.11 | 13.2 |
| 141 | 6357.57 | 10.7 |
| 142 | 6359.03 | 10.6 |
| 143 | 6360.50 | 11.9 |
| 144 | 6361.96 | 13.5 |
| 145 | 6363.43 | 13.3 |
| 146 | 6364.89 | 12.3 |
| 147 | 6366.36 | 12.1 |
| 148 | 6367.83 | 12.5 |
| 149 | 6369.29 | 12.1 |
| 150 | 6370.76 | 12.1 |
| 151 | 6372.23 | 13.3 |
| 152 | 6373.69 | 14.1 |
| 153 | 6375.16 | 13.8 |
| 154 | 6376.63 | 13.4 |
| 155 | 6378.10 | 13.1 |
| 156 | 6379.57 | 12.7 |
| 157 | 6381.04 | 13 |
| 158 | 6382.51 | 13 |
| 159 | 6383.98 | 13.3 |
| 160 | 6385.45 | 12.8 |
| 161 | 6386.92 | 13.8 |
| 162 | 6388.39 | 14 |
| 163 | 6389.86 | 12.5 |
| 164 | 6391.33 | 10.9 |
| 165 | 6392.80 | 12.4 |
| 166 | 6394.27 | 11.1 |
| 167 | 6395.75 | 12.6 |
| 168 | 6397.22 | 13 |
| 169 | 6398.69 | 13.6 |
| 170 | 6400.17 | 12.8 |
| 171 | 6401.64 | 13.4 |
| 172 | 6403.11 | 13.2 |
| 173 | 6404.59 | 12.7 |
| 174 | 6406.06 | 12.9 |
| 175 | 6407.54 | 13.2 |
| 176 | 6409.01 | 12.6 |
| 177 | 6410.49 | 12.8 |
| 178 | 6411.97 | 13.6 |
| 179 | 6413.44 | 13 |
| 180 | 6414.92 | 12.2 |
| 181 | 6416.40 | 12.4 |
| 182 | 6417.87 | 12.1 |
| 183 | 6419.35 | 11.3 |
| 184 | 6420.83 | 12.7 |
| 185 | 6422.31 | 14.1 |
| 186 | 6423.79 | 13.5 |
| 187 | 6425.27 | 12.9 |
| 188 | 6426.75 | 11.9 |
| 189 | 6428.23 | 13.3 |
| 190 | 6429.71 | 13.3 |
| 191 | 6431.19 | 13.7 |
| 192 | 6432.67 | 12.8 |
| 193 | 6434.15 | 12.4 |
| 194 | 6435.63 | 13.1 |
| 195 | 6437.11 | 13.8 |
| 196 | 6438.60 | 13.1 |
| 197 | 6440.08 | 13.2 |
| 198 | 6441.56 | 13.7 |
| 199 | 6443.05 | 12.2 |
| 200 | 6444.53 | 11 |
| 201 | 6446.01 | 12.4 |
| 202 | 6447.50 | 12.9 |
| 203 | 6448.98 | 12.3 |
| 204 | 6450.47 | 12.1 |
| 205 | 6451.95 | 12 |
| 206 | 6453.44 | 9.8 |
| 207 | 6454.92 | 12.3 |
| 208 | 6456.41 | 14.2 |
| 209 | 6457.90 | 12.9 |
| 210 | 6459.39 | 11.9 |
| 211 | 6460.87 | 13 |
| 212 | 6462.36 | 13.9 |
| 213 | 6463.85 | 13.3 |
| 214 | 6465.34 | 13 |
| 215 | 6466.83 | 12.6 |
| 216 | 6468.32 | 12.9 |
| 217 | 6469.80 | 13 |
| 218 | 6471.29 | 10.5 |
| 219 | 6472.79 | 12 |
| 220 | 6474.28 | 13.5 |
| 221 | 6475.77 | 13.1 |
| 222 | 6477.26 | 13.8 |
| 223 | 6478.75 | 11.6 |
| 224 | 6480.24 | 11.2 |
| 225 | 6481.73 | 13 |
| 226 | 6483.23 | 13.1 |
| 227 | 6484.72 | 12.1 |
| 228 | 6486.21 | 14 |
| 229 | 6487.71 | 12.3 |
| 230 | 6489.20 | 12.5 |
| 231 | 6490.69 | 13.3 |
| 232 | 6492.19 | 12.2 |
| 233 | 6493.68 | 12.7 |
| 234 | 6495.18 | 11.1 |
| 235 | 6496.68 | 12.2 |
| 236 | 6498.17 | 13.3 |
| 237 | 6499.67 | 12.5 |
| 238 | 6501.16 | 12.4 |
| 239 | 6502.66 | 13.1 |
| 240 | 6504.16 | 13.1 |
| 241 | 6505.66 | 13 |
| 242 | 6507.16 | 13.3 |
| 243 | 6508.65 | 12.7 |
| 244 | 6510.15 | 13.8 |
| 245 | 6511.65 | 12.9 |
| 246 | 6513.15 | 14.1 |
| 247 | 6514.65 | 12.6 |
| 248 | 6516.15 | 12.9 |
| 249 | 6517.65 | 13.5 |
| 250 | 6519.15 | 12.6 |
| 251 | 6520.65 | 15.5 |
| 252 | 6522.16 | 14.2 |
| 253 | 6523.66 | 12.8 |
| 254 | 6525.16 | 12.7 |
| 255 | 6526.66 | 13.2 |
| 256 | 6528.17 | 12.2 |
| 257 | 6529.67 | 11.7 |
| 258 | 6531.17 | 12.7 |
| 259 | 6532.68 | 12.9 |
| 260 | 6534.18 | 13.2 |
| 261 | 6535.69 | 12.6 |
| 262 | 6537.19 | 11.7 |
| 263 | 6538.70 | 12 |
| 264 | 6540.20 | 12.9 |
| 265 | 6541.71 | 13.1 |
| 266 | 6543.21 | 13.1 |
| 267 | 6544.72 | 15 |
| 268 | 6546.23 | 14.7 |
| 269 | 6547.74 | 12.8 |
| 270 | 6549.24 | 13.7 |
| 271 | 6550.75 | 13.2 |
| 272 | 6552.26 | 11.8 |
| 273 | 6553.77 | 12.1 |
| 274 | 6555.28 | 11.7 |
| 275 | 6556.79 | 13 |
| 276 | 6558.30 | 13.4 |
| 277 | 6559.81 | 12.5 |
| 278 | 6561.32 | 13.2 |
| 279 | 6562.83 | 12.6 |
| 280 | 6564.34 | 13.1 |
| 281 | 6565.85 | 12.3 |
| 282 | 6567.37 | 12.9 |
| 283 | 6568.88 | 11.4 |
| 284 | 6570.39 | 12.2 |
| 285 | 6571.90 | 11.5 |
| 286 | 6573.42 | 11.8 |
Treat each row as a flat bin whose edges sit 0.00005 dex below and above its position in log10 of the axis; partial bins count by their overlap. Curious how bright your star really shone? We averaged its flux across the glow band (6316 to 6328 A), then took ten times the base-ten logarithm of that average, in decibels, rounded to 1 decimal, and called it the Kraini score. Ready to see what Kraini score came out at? 11.0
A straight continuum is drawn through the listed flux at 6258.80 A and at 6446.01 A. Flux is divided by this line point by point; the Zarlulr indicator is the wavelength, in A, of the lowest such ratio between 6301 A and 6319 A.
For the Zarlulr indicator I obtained 6303.64 A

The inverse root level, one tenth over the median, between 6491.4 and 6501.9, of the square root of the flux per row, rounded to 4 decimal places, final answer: 0.0284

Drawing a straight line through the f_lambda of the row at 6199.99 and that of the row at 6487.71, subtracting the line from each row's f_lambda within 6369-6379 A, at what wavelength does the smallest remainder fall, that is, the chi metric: 6370.76 A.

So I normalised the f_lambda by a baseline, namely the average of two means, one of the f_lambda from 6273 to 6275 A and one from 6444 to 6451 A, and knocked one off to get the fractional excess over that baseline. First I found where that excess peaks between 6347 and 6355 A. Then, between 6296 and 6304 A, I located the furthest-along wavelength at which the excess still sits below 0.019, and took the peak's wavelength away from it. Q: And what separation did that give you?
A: -49.5 A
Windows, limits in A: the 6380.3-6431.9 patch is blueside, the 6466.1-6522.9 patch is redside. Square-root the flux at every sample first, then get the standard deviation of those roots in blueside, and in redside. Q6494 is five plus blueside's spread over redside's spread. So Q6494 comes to 5.8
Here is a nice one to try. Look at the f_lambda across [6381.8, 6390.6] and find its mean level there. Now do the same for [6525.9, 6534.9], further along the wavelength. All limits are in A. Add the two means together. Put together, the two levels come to 25.9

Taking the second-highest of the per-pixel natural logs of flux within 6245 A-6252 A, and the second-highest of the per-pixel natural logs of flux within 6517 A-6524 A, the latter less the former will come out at 0.20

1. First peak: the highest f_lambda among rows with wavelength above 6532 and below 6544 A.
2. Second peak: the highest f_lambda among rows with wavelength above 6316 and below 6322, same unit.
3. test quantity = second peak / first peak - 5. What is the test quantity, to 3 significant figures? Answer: -4.03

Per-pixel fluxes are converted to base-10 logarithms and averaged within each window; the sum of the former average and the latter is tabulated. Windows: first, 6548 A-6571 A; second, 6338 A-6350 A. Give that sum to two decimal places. 2.20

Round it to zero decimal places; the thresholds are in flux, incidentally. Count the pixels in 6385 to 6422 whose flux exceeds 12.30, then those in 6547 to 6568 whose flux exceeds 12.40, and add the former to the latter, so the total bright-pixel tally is 30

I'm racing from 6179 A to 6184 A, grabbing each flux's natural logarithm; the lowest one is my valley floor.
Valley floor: 2.48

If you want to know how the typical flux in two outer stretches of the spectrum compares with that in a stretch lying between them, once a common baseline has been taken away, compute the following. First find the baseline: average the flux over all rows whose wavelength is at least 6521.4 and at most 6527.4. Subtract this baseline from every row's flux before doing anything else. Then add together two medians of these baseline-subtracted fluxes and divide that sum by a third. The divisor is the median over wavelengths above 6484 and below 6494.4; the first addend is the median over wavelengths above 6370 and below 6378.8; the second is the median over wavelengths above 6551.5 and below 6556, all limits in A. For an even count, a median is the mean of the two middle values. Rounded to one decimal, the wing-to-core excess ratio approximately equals 1.8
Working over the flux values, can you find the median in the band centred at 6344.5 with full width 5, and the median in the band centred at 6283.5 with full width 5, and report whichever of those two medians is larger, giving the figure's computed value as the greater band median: 12.7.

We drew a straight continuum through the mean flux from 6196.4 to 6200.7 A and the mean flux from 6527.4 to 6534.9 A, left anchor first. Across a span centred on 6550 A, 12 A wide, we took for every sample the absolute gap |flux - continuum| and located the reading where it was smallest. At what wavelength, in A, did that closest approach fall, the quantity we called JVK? 6547.74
